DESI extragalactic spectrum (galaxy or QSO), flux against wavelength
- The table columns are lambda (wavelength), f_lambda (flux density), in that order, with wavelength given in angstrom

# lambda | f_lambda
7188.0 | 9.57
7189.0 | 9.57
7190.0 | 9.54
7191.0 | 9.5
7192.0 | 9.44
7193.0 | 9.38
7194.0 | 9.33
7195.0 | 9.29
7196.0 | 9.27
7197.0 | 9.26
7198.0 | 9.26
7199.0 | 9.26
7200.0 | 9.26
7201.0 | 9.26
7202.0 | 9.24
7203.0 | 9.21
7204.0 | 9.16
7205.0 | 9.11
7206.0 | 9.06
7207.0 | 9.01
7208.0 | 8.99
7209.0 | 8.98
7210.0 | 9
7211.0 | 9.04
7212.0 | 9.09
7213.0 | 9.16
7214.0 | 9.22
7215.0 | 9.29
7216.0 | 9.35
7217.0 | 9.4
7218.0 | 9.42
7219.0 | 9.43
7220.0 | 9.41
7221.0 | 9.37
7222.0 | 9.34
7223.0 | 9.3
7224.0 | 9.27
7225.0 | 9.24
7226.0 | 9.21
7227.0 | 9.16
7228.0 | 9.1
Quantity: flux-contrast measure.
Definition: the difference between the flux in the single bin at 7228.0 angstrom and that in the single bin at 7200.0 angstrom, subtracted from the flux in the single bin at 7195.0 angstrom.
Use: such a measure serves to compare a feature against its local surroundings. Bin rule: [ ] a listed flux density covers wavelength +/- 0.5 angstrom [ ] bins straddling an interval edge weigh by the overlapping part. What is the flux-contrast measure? 9.45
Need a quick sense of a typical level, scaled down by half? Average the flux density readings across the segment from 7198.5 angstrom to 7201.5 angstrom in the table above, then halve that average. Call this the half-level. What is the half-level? 4.63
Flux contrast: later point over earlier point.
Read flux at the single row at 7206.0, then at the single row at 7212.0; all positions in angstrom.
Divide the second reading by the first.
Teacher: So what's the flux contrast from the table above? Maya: 1.003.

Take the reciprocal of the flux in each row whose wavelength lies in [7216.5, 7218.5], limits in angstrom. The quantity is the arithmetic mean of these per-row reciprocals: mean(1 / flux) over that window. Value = 0.1063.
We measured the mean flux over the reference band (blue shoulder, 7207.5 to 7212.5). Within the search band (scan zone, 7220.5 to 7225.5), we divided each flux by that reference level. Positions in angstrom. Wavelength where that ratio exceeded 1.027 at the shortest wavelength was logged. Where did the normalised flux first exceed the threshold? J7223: 7221.0 angstrom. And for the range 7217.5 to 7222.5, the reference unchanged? 7218.0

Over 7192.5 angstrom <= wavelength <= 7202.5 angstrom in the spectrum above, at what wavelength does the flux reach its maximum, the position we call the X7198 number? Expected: 7193.0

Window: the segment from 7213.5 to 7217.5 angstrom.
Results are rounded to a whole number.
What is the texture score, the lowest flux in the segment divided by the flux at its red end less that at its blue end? 51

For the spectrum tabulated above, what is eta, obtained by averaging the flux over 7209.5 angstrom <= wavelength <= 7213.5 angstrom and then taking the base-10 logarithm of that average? 0.958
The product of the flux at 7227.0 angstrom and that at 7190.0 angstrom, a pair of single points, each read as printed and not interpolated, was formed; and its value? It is 87.4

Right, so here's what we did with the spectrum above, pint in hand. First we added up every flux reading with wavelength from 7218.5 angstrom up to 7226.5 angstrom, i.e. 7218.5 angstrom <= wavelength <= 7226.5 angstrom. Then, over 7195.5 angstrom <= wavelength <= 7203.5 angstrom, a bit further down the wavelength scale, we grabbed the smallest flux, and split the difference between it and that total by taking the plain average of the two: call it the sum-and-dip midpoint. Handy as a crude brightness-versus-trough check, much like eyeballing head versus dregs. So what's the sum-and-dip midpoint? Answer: 41.89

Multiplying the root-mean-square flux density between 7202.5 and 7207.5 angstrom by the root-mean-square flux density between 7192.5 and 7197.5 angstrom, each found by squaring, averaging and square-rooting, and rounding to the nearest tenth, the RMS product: 84.8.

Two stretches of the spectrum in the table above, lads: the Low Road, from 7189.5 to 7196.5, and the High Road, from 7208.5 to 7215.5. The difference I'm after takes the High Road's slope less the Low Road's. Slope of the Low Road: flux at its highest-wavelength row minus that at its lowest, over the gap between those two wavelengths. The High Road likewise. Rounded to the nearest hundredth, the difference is 0.10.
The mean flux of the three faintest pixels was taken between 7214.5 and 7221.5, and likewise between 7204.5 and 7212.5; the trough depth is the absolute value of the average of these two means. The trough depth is 9.16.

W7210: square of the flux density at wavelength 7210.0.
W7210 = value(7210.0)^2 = 81.0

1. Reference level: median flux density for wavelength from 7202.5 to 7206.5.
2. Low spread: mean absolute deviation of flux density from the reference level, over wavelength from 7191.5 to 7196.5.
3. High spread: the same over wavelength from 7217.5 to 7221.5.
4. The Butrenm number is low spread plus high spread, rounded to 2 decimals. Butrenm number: 0.48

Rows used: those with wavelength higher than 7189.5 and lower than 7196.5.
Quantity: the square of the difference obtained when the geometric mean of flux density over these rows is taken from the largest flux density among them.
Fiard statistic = 0.0218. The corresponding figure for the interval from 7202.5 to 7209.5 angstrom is 0.0185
